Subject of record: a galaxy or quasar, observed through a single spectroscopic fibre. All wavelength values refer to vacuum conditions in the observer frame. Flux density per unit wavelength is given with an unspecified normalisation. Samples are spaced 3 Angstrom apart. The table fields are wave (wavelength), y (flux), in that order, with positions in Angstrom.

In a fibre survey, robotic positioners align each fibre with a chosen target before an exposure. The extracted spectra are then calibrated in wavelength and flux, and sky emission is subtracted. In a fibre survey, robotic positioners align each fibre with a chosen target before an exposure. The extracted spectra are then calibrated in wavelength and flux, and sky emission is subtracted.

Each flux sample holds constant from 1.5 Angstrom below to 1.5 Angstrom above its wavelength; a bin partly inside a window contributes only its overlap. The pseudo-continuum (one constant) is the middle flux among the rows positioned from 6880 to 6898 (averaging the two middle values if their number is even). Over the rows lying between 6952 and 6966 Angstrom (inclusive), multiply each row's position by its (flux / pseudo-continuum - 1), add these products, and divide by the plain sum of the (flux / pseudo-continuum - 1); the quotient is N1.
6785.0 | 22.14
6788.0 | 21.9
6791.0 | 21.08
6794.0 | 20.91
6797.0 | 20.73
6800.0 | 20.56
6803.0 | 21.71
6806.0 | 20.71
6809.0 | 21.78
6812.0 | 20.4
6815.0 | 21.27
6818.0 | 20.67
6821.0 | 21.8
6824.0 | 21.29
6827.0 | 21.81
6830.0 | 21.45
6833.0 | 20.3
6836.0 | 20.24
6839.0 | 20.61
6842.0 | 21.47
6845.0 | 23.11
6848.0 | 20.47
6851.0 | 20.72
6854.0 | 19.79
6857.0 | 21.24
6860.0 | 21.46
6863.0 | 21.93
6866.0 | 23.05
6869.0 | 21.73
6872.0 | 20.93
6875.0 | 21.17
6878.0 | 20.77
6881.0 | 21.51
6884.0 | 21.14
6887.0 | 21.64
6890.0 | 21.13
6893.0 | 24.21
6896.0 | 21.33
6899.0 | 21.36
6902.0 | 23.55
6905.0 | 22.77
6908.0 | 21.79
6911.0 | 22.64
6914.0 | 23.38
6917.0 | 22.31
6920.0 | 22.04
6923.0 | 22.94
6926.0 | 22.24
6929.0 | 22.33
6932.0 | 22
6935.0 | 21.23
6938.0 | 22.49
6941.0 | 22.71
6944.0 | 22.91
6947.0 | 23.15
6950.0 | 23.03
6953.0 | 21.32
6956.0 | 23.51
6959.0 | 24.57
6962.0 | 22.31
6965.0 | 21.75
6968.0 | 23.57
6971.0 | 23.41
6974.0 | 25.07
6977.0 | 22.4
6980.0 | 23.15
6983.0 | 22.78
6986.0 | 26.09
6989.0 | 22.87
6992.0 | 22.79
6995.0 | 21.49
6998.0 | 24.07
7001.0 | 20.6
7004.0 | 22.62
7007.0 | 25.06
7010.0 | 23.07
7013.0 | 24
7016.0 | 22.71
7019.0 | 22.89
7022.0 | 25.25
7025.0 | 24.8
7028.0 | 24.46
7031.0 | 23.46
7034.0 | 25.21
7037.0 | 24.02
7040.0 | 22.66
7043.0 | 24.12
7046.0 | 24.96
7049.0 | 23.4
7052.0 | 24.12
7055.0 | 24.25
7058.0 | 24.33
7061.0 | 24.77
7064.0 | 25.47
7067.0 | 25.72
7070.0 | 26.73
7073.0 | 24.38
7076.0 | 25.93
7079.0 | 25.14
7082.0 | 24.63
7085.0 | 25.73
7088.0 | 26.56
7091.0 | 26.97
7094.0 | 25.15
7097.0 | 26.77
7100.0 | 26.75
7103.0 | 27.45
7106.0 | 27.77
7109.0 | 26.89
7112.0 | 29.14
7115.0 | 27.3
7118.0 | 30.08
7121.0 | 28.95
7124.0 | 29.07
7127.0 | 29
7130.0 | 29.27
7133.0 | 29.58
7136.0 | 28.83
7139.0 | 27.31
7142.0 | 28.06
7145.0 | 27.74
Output 6958.8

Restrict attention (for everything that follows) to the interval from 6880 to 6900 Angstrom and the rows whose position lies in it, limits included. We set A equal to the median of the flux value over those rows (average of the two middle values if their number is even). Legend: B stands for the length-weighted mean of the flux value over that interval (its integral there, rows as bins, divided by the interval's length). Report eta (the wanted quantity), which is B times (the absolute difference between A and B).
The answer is 9.1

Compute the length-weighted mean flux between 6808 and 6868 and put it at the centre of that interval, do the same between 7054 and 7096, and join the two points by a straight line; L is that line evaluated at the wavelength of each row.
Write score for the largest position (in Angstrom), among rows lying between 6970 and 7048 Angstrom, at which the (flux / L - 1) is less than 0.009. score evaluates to 7046.0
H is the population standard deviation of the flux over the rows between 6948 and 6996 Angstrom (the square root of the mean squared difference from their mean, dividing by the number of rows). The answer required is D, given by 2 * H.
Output 2.5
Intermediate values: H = 1.24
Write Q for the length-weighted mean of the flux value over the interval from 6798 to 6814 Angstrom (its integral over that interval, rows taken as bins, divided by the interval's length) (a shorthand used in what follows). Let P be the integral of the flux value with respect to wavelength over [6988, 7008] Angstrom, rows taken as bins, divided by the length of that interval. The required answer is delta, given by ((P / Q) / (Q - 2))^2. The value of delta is 0.0032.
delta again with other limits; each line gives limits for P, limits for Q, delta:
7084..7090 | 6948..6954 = 0.0033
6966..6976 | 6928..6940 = 0.0029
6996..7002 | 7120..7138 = 0.0008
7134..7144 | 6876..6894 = 0.0044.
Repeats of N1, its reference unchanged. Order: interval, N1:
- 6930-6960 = 6949.6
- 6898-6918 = 6908.9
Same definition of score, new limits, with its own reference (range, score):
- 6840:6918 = 6917.0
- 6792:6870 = 6869.0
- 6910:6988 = 6983.0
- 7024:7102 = 7094.0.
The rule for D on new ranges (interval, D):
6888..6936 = 1.7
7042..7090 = 1.8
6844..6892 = 1.6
